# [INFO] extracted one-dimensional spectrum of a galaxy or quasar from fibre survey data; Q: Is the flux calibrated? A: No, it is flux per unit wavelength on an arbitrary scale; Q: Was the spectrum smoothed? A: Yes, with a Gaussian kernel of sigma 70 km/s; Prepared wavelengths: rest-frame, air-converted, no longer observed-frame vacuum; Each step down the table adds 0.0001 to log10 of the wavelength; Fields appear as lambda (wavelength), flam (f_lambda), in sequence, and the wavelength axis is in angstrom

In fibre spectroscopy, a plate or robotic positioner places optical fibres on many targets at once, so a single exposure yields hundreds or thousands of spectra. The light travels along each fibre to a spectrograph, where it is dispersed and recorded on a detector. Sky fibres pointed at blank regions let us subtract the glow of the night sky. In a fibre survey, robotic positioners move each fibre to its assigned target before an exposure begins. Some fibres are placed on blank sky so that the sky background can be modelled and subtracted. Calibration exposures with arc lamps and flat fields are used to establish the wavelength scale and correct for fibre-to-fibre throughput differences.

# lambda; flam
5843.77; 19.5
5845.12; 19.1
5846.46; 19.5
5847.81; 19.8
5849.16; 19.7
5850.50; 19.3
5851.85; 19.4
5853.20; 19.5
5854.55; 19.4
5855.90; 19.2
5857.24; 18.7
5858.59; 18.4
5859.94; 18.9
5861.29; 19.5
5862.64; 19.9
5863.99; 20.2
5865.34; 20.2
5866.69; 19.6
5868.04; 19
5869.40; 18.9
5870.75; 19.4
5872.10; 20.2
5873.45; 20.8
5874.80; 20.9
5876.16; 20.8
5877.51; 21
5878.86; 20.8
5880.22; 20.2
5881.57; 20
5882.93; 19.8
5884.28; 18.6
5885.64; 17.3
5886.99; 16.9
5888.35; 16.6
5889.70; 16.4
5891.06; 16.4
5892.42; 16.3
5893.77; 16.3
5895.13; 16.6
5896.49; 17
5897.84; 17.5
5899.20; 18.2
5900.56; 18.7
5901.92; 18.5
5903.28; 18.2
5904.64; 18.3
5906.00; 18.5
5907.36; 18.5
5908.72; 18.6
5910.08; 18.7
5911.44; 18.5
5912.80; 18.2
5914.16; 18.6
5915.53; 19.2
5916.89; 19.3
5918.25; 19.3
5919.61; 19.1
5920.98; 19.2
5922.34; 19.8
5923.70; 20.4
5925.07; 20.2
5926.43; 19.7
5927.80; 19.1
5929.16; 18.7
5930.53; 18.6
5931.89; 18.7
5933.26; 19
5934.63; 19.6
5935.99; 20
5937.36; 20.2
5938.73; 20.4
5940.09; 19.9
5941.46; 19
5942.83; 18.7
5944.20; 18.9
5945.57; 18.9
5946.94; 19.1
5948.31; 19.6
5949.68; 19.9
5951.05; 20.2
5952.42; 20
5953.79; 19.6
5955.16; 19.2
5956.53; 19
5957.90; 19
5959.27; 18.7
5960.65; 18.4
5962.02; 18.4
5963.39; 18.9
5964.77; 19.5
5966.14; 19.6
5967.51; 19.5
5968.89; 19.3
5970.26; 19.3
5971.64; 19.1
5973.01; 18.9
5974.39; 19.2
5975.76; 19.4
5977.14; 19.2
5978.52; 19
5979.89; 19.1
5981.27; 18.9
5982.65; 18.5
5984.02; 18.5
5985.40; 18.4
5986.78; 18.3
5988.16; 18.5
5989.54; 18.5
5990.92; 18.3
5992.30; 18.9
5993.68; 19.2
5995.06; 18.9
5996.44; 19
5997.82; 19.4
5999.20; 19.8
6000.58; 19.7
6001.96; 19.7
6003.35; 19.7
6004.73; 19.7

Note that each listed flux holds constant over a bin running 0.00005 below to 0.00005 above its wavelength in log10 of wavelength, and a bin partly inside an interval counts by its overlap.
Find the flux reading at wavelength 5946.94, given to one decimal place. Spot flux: 19.1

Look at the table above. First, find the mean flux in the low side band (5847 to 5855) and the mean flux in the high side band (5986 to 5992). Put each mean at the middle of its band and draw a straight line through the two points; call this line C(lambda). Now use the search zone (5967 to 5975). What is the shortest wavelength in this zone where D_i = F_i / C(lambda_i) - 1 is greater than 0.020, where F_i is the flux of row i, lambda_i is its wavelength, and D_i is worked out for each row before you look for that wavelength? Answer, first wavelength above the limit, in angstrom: 5967.51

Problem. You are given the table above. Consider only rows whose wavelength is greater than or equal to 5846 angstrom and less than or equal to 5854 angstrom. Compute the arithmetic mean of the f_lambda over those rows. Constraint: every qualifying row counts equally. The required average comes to 19.5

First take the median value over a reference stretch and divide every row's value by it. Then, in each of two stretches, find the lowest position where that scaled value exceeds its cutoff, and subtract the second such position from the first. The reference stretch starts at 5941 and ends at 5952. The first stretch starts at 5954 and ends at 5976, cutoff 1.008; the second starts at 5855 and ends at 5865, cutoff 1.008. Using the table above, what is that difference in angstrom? 103.5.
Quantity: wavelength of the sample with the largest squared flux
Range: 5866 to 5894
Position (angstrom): 5877.51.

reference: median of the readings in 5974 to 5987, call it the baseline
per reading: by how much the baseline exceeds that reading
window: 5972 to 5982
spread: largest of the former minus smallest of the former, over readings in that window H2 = 0.50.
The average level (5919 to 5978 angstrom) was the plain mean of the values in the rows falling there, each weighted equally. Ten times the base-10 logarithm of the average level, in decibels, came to 12.9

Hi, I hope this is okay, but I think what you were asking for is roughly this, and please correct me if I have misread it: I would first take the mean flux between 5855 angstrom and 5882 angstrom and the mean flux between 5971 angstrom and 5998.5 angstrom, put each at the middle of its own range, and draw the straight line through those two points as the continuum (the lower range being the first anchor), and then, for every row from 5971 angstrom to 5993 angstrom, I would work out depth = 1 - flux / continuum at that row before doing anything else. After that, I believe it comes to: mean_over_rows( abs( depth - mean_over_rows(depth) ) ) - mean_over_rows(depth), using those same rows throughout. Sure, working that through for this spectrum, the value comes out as 0.010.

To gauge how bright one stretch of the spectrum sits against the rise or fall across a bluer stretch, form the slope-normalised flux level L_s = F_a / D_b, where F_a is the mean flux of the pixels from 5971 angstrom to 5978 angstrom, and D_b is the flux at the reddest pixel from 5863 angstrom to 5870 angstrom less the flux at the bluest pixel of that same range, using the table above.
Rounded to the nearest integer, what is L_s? -15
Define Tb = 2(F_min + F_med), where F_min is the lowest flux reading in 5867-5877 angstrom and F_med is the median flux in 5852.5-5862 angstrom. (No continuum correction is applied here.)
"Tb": 76.2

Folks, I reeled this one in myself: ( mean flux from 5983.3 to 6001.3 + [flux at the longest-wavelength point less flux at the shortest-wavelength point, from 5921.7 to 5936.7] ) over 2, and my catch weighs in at 9.5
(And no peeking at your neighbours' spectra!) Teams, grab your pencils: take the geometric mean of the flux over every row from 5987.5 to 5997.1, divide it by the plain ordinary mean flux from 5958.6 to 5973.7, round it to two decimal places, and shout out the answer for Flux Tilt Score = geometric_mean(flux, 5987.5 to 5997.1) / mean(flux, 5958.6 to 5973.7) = 0.98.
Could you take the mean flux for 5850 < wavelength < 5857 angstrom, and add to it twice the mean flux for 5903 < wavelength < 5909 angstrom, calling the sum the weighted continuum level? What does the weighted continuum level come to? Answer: 56.2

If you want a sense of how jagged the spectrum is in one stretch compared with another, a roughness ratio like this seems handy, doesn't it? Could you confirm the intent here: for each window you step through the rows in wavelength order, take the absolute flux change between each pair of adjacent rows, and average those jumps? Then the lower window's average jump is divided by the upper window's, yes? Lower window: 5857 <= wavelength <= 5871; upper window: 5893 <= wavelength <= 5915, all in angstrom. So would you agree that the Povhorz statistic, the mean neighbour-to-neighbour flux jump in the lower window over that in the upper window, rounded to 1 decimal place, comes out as 1.4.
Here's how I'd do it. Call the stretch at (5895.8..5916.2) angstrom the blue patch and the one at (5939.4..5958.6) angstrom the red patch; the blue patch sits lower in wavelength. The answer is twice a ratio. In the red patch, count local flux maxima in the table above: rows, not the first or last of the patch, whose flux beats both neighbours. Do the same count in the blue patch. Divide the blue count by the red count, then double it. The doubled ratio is 4.0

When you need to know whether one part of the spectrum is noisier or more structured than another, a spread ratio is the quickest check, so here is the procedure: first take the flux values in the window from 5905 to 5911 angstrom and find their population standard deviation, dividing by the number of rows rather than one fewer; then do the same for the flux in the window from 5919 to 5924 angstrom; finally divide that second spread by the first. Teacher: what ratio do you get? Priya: 6.3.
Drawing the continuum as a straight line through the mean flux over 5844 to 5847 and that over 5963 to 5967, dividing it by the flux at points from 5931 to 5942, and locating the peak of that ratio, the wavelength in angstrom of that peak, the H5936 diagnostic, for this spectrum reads 5931.89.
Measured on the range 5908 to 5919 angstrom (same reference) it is 5912.80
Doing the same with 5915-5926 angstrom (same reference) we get 5919.61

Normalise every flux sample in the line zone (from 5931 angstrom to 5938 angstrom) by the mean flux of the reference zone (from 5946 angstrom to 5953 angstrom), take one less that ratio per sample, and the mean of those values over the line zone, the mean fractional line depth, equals 0.013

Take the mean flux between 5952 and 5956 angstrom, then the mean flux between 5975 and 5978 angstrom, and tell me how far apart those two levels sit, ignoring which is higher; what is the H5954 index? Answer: 0.30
